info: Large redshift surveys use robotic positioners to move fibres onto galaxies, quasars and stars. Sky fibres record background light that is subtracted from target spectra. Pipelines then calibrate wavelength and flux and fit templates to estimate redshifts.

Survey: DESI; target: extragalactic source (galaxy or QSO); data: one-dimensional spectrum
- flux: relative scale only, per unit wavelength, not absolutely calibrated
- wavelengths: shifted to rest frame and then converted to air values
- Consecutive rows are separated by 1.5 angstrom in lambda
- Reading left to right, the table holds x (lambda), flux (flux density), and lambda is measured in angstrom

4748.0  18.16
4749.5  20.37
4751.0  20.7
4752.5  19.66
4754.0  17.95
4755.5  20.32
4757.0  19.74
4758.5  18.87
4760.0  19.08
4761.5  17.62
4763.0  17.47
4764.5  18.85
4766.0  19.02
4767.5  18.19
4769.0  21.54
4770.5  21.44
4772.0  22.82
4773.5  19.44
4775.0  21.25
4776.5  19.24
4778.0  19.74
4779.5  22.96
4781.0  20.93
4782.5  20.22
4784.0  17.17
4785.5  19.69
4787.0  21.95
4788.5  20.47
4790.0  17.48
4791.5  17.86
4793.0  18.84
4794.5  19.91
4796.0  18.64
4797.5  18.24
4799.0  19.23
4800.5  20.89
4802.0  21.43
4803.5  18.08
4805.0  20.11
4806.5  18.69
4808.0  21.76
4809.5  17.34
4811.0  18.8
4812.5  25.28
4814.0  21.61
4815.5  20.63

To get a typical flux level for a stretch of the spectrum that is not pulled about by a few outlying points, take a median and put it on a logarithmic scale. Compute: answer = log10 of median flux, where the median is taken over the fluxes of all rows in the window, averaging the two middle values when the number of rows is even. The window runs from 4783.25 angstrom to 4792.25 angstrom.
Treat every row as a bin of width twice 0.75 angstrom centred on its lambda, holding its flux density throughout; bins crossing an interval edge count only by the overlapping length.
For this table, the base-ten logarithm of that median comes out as 1.27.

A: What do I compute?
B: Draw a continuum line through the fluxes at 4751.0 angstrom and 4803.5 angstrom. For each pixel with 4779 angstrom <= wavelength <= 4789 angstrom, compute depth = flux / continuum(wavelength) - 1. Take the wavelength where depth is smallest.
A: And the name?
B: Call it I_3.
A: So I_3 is 4784.0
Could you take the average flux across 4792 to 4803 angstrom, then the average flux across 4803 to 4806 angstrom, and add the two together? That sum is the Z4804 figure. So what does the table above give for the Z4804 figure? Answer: 38.7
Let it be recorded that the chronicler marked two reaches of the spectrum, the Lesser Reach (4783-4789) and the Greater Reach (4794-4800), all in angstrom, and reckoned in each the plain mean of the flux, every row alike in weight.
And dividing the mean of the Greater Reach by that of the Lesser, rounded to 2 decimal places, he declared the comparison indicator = 0.96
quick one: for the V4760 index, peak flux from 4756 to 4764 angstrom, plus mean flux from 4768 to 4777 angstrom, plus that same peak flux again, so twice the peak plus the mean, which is 60.4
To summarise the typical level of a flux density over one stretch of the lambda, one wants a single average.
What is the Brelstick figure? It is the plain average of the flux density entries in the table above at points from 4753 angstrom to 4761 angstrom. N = 19.2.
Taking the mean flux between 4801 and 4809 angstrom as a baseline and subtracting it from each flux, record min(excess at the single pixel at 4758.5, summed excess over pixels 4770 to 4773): -1.1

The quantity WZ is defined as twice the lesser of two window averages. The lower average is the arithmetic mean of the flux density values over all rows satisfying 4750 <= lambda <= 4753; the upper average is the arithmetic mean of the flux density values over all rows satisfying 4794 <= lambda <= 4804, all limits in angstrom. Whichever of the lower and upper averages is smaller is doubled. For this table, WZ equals 39.0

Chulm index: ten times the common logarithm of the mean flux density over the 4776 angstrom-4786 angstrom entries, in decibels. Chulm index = 13.01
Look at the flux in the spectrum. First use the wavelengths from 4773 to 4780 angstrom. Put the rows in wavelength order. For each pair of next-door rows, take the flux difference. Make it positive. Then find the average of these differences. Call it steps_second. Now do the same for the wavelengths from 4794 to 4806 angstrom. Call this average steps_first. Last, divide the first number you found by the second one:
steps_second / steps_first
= 1.3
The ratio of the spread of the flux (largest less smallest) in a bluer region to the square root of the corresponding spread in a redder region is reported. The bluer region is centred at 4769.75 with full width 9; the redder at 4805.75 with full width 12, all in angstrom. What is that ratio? 2.20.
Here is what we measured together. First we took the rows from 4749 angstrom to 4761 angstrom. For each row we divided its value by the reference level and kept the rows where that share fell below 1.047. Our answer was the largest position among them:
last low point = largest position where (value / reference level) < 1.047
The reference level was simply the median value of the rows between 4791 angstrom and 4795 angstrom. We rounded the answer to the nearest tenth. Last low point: 4760.0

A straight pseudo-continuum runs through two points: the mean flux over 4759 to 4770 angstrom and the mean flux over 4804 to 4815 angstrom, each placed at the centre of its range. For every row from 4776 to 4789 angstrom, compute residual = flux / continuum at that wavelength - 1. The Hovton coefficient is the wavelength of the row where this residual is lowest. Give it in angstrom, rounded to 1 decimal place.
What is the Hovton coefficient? 4784.0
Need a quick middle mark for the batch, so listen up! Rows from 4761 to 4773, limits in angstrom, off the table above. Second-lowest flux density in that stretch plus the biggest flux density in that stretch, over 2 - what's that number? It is 20.2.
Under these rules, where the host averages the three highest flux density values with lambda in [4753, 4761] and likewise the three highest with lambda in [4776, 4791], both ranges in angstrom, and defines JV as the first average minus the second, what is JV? -2.2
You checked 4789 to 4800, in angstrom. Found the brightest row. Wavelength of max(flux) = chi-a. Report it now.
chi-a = 4794.5 angstrom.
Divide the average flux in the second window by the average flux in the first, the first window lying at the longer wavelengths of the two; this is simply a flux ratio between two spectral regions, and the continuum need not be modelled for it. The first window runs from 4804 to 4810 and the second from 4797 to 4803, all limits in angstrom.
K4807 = 1.02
